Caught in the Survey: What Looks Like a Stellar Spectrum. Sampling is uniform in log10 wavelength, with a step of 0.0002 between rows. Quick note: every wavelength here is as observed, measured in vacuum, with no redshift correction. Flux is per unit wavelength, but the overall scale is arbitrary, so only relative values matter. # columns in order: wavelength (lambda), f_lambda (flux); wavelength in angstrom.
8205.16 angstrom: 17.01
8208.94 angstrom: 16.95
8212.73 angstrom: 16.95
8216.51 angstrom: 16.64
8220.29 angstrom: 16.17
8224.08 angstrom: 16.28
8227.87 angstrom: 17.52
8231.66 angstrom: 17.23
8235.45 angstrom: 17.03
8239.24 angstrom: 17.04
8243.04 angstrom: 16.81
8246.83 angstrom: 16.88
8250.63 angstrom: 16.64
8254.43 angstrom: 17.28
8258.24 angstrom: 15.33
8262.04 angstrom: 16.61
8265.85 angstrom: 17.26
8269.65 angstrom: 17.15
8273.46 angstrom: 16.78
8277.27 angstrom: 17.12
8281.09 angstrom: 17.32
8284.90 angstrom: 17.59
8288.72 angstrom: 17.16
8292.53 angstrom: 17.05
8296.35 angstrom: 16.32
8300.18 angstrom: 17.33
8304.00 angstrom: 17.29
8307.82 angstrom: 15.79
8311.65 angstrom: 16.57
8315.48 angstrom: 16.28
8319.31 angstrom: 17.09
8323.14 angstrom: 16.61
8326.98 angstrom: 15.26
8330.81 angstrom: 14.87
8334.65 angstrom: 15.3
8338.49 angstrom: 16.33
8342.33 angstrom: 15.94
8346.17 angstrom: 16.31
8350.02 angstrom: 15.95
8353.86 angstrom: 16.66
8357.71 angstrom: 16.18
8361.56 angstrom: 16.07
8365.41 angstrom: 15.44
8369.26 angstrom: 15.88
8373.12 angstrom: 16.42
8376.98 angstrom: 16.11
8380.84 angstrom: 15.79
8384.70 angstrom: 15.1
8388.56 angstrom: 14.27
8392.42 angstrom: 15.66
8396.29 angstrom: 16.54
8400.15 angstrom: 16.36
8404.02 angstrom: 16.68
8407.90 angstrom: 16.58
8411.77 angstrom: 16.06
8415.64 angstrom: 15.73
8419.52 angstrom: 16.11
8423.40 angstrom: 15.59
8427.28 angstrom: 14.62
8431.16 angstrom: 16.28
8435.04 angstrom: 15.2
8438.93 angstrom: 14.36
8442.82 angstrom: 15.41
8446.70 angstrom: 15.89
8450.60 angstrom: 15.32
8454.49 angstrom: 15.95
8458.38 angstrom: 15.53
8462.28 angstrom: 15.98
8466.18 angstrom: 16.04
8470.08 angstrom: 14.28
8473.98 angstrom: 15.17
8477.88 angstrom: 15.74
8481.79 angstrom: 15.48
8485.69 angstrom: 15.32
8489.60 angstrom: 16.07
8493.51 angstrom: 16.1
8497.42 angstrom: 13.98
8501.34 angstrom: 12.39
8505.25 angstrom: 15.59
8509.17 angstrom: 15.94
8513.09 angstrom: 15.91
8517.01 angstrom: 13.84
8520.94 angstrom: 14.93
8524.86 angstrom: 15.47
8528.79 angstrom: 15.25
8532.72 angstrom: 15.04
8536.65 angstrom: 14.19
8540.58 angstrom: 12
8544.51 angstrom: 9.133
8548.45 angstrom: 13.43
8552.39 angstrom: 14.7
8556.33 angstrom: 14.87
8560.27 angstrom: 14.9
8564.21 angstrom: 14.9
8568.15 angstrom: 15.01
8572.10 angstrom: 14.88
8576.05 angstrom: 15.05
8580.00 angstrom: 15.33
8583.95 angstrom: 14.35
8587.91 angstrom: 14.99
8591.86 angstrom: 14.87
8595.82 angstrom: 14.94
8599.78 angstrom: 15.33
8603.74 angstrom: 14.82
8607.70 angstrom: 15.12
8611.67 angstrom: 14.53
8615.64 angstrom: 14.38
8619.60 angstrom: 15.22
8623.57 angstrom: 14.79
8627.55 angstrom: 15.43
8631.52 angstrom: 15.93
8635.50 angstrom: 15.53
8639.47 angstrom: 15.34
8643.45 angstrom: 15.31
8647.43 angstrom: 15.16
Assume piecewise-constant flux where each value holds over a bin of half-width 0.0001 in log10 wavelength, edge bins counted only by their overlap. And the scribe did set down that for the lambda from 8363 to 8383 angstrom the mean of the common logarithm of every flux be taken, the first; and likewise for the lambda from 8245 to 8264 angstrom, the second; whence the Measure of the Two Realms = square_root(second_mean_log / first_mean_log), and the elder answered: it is 1.01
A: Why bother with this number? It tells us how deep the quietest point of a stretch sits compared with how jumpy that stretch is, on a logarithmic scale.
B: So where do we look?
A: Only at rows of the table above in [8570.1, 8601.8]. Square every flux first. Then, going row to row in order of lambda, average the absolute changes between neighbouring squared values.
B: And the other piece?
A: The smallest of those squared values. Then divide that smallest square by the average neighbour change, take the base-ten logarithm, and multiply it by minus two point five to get -3.15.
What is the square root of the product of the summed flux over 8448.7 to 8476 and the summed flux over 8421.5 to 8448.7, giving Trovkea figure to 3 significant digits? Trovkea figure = 108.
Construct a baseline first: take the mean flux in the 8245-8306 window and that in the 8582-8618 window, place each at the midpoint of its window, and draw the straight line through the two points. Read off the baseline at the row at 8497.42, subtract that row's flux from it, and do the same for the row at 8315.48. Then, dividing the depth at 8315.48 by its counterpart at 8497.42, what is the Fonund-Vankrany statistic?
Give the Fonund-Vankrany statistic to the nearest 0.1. 0.3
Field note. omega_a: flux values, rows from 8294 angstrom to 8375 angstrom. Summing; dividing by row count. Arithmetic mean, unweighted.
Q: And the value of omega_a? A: 16.2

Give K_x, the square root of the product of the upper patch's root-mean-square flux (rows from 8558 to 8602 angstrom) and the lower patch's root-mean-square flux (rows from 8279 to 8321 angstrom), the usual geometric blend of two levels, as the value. 15.9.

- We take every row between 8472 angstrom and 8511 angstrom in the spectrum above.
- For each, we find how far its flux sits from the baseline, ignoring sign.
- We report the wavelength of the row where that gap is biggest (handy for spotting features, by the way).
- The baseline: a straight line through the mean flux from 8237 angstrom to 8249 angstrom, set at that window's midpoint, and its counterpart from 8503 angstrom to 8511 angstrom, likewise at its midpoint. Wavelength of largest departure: 8501.34 angstrom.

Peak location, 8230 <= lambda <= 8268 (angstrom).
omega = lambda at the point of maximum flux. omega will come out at 8254.43 angstrom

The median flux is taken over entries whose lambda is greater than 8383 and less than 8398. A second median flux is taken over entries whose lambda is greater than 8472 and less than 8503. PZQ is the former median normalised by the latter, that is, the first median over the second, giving 1.00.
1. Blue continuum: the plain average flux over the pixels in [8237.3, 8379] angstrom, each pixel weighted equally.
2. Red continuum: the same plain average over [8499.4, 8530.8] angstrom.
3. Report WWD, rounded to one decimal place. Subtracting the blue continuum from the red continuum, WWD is -1.6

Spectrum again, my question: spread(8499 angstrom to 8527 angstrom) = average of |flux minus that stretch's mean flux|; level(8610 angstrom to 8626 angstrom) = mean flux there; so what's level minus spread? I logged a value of 13.7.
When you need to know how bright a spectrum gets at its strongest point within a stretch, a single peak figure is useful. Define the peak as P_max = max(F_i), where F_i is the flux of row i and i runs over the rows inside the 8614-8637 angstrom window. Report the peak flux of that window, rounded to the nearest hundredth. 15.93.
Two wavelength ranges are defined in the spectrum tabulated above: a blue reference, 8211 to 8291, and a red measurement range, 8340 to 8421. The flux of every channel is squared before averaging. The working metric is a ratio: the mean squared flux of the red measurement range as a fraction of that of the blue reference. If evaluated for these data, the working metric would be 0.896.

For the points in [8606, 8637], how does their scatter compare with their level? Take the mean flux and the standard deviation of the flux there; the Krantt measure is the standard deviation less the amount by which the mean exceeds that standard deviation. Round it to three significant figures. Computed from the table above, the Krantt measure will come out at -14.1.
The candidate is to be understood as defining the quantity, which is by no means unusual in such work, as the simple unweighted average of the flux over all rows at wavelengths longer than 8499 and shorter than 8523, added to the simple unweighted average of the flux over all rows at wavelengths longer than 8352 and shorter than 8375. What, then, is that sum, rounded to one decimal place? 30.9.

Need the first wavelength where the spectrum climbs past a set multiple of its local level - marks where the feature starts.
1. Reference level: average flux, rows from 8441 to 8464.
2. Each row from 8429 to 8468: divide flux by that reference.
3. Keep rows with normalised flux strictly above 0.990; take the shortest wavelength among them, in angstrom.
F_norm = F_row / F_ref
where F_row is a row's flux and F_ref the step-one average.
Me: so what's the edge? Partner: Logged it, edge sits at 8431.16 angstrom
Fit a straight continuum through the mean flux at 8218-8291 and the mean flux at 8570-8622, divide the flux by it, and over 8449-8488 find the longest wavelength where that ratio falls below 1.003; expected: 8485.69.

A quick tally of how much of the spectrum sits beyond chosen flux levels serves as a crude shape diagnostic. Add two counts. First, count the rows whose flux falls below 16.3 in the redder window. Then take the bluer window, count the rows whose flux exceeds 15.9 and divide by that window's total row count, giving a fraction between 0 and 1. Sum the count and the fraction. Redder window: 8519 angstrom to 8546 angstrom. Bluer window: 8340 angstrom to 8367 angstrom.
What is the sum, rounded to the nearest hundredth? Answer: 7.86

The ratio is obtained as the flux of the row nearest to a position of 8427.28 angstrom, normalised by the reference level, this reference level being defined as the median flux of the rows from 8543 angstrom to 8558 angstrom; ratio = 1.04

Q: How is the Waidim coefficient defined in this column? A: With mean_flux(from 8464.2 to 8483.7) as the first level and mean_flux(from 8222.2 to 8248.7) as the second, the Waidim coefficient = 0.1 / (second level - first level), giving 0.061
